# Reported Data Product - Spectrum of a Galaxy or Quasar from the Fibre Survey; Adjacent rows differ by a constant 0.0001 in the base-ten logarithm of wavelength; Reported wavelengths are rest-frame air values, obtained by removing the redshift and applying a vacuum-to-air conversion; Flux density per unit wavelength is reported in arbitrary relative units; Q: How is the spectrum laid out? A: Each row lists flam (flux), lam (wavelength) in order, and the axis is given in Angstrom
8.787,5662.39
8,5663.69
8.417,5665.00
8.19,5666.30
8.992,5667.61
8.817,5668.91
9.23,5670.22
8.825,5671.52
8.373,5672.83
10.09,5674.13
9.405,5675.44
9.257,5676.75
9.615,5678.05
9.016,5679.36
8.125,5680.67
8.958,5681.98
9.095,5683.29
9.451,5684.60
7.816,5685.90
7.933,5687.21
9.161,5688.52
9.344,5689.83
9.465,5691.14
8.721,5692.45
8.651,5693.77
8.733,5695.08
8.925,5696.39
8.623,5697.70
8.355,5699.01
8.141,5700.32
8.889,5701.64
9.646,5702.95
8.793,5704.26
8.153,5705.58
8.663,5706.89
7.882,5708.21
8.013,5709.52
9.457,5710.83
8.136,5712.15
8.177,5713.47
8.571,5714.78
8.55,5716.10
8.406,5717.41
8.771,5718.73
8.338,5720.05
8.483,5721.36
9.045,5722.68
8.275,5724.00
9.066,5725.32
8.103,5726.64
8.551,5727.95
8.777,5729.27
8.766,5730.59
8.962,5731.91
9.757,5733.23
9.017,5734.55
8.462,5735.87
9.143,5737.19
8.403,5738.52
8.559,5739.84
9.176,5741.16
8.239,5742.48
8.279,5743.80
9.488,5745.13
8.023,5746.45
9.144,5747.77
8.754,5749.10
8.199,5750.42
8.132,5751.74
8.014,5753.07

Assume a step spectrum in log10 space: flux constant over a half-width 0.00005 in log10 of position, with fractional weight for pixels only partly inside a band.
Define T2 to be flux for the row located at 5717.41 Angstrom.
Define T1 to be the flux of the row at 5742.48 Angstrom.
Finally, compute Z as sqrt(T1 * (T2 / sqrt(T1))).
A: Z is 4.91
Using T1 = 8.239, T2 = 8.406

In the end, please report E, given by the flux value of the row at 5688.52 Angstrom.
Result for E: 9.161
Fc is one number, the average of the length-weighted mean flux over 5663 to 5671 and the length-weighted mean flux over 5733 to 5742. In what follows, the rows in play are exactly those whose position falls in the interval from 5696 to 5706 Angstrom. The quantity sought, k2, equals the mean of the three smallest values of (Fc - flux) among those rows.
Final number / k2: -0.41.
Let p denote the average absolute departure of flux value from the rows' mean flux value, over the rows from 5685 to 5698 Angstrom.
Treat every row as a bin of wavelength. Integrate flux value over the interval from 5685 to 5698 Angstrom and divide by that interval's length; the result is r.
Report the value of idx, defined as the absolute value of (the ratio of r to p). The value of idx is 22.5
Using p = 0.389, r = 8.76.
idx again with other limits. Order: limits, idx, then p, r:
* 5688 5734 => 23.6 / 0.369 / 8.69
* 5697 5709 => 22.0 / 0.390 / 8.57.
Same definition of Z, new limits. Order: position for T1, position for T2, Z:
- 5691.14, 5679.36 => 5.27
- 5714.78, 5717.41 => 4.96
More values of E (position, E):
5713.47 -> 8.177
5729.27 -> 8.777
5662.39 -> 8.787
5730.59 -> 8.766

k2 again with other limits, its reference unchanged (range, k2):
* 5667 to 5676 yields -0.83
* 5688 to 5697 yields -0.58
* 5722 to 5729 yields -0.14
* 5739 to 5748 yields -0.52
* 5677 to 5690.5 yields -0.72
